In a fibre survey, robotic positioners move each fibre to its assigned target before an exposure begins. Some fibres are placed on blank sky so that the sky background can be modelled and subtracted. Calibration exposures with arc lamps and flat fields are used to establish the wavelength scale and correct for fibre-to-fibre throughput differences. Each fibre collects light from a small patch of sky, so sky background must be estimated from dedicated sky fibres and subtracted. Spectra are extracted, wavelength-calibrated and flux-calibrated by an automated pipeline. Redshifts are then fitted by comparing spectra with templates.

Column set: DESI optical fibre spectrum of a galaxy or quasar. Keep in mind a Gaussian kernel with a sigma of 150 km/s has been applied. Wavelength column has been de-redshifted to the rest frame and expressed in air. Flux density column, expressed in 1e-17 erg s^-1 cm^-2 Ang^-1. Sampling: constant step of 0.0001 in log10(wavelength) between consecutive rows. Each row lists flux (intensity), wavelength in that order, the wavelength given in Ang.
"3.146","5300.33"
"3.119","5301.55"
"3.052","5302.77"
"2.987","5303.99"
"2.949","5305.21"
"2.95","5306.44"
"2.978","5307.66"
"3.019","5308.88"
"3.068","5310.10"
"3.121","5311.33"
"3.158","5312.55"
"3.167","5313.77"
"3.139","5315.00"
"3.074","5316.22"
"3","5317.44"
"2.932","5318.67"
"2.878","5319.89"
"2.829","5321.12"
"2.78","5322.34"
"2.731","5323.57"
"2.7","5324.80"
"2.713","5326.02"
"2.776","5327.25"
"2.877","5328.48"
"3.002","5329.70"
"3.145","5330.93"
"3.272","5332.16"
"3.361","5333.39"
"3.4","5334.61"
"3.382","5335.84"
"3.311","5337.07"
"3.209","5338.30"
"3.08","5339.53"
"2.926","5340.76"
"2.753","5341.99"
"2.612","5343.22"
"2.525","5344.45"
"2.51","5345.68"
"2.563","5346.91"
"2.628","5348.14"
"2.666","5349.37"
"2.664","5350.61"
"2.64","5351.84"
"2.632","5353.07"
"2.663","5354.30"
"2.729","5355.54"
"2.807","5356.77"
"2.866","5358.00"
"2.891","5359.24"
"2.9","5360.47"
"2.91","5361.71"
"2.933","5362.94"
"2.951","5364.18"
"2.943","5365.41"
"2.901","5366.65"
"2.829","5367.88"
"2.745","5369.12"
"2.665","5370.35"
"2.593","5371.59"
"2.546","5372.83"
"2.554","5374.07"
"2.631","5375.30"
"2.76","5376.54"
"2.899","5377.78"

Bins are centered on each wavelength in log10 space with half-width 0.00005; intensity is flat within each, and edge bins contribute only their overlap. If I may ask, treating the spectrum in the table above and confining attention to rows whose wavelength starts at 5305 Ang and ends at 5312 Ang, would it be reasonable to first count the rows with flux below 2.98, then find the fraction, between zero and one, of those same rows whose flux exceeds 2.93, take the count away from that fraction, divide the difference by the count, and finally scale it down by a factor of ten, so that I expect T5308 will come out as -0.067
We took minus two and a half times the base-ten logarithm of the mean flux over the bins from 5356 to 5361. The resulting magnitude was -1.14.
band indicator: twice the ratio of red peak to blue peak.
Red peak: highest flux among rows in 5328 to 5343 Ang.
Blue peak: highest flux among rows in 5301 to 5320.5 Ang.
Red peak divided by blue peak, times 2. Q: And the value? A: 2.1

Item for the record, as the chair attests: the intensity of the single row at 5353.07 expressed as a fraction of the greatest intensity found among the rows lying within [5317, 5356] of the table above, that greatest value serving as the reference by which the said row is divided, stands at 0.77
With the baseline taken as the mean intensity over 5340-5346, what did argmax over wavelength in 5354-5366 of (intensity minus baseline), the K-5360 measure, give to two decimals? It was 5364.18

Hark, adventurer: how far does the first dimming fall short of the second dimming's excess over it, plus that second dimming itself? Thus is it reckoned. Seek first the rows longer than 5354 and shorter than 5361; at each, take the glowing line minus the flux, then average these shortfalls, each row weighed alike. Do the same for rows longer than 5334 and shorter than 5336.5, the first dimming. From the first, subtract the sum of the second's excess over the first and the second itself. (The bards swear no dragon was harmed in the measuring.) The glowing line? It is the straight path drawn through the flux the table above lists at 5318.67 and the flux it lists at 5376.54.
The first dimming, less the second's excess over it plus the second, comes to -1.0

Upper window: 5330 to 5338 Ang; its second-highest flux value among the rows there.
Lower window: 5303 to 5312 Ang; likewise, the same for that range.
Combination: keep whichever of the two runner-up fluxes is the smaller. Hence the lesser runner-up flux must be 3.07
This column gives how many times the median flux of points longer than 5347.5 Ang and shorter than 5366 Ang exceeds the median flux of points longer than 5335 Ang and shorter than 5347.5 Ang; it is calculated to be 0.99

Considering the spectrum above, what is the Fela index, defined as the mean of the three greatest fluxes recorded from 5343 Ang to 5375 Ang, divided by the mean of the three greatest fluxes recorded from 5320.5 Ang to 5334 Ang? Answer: 0.90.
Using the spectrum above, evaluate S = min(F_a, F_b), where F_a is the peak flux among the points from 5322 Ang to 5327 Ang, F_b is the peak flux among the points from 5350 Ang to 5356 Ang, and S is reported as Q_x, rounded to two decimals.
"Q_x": 2.73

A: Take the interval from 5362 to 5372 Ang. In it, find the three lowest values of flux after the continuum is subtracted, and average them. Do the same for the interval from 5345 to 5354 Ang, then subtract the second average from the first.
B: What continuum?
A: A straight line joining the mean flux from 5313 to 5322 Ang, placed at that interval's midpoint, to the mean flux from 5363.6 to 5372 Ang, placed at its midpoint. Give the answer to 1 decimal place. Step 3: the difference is 0.2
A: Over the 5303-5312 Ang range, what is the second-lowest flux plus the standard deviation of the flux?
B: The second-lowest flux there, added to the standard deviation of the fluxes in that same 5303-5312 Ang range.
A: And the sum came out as 3.01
